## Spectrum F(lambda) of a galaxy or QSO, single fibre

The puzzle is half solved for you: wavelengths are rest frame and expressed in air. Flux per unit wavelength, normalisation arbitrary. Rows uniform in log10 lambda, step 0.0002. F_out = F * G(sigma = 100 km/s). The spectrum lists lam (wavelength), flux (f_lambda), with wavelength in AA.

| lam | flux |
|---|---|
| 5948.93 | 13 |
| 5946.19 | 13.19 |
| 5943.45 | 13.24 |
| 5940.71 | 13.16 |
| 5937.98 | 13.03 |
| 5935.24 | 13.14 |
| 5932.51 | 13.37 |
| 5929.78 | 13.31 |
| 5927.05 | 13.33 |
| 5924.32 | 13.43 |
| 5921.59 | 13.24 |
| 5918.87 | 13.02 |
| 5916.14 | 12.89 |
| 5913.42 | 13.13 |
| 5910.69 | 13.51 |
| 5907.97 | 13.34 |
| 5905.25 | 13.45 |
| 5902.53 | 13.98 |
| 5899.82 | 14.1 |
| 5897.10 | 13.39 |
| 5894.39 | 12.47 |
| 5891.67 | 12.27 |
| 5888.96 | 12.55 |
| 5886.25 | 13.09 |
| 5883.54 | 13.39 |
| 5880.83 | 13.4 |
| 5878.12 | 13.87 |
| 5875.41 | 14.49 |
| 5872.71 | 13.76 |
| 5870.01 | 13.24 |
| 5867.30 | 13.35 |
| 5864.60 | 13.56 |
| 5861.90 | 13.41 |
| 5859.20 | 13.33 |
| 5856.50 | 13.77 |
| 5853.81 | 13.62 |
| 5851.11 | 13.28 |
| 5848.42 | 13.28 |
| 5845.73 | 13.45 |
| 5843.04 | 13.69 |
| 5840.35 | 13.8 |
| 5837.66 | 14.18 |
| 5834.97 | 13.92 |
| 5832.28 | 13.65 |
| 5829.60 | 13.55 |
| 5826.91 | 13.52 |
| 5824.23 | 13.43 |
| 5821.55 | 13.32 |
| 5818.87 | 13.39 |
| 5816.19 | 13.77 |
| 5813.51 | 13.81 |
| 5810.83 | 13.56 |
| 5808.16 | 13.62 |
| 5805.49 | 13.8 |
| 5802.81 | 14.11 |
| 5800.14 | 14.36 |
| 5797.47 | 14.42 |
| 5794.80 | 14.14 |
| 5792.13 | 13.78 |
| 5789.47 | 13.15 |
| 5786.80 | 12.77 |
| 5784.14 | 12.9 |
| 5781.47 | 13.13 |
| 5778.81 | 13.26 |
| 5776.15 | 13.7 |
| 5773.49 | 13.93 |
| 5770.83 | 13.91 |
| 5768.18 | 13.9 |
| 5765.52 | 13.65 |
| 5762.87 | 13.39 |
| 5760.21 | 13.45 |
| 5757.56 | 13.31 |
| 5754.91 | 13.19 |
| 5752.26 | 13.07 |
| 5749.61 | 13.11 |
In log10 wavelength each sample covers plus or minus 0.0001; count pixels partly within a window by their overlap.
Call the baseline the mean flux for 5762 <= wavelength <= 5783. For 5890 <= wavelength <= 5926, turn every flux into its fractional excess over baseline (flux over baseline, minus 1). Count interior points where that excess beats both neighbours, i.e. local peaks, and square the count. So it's 4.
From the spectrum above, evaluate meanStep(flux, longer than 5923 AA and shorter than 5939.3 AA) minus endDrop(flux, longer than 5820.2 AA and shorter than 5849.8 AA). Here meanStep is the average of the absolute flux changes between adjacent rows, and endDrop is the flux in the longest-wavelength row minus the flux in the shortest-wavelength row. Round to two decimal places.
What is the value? 0.14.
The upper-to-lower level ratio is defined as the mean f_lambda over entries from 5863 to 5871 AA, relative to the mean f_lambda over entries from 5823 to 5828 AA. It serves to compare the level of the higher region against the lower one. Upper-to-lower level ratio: 0.993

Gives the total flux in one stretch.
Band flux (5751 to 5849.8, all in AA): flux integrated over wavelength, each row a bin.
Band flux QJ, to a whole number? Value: 1344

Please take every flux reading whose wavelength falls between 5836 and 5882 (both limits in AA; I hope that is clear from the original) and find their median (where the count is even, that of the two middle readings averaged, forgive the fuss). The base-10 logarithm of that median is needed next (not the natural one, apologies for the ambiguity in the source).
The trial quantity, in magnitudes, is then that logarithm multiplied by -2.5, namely -2.831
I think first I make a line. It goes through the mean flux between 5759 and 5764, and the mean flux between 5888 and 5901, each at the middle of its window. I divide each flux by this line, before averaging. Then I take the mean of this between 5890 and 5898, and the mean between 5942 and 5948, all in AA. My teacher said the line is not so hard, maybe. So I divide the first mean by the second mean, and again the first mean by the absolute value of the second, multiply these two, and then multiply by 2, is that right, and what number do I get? 1.80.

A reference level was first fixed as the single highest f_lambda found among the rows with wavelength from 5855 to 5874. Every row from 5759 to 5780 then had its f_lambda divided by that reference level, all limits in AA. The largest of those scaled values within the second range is 1.01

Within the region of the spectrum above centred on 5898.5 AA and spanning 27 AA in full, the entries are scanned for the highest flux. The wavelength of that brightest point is 5899.82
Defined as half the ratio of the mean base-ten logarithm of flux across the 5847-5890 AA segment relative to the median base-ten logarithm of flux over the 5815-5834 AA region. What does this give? 0.499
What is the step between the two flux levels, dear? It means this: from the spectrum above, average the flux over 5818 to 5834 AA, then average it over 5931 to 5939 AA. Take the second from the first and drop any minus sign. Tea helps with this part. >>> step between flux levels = 0.30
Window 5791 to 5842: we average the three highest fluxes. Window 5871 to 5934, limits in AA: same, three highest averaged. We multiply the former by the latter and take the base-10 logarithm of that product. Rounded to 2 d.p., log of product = 2.31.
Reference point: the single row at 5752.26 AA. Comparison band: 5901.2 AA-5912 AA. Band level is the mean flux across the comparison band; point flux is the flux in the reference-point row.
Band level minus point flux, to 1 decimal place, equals 0.5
